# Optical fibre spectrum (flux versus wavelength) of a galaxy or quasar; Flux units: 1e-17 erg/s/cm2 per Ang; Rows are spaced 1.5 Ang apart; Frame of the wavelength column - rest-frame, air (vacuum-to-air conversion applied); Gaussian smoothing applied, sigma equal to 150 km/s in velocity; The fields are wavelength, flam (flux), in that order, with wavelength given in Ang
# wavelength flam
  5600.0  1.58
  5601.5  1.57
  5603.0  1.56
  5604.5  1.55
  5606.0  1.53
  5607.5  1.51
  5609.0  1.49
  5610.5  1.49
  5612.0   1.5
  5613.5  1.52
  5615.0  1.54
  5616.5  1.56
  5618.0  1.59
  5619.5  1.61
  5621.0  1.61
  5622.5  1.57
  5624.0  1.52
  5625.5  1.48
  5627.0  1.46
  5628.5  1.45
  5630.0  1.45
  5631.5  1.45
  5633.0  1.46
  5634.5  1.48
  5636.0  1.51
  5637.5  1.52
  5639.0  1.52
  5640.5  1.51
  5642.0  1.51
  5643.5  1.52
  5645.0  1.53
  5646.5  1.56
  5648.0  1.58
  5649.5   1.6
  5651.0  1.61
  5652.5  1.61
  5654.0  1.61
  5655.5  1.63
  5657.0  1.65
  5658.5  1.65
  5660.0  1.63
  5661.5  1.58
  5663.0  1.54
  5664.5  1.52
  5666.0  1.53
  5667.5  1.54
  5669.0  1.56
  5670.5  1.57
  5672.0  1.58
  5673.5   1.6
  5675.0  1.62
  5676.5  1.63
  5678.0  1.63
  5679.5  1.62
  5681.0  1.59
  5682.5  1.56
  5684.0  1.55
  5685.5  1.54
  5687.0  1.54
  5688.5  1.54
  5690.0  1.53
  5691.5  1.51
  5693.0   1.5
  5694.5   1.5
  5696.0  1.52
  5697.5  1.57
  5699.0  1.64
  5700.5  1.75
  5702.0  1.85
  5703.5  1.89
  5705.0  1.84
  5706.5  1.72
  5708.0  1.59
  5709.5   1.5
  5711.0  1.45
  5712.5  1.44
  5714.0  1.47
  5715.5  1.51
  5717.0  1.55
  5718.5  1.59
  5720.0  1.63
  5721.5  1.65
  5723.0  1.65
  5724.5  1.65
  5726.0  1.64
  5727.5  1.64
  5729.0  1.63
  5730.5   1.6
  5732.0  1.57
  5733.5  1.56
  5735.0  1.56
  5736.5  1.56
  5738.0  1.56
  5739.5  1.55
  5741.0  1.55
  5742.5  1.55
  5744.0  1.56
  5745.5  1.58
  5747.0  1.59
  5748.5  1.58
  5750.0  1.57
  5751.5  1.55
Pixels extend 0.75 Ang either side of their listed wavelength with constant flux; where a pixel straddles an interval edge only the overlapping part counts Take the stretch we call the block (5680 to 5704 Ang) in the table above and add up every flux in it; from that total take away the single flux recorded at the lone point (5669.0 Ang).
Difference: 24.0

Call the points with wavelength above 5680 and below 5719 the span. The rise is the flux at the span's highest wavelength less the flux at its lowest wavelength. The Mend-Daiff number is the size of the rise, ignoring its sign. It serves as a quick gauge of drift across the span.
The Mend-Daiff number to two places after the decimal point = 0.00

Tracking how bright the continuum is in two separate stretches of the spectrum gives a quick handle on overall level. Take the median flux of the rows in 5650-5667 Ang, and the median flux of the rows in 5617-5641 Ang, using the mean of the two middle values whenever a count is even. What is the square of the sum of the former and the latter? 9.73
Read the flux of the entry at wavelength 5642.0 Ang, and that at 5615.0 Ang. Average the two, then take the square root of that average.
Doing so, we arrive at 1.235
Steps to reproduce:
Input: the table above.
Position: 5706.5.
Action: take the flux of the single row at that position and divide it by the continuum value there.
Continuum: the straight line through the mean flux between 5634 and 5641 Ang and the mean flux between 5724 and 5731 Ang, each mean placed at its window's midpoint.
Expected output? 1.07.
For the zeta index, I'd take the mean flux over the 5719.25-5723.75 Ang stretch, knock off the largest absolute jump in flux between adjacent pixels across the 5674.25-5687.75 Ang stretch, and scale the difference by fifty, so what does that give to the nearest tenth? 80.7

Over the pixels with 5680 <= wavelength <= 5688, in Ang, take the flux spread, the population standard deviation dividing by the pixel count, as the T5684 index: 0.019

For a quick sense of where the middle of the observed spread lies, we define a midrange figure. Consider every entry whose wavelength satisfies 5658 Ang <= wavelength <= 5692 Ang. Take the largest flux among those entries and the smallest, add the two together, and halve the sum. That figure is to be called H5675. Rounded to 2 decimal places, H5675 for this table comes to 1.58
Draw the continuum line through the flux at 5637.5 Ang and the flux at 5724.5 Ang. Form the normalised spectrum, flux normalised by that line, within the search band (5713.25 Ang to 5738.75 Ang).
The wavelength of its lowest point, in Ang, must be 5714.0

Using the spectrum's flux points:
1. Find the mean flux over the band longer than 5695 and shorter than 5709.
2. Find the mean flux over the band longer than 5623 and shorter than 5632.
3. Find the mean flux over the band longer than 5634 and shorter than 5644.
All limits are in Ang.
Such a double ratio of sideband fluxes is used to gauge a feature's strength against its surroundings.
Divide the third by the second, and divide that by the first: 0.60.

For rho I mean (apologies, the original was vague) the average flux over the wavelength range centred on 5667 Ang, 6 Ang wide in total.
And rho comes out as 1.54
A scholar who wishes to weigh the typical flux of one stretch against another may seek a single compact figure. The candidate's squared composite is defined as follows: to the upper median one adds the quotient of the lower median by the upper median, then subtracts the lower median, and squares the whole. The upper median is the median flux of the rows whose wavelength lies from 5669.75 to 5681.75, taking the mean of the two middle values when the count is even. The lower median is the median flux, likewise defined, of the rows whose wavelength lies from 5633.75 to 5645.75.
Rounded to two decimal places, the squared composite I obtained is 1.07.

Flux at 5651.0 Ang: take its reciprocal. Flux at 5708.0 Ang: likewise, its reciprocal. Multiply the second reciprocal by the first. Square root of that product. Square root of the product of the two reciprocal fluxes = 0.625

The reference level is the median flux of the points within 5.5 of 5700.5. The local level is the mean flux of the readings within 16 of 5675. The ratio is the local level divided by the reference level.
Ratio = 0.898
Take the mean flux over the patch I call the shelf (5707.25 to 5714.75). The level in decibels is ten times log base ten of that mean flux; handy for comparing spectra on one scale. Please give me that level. 1.73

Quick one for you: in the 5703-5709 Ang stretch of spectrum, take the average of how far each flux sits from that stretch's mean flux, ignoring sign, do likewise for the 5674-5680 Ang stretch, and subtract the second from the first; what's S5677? 0.10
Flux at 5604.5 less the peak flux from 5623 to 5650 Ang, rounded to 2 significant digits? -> -0.050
